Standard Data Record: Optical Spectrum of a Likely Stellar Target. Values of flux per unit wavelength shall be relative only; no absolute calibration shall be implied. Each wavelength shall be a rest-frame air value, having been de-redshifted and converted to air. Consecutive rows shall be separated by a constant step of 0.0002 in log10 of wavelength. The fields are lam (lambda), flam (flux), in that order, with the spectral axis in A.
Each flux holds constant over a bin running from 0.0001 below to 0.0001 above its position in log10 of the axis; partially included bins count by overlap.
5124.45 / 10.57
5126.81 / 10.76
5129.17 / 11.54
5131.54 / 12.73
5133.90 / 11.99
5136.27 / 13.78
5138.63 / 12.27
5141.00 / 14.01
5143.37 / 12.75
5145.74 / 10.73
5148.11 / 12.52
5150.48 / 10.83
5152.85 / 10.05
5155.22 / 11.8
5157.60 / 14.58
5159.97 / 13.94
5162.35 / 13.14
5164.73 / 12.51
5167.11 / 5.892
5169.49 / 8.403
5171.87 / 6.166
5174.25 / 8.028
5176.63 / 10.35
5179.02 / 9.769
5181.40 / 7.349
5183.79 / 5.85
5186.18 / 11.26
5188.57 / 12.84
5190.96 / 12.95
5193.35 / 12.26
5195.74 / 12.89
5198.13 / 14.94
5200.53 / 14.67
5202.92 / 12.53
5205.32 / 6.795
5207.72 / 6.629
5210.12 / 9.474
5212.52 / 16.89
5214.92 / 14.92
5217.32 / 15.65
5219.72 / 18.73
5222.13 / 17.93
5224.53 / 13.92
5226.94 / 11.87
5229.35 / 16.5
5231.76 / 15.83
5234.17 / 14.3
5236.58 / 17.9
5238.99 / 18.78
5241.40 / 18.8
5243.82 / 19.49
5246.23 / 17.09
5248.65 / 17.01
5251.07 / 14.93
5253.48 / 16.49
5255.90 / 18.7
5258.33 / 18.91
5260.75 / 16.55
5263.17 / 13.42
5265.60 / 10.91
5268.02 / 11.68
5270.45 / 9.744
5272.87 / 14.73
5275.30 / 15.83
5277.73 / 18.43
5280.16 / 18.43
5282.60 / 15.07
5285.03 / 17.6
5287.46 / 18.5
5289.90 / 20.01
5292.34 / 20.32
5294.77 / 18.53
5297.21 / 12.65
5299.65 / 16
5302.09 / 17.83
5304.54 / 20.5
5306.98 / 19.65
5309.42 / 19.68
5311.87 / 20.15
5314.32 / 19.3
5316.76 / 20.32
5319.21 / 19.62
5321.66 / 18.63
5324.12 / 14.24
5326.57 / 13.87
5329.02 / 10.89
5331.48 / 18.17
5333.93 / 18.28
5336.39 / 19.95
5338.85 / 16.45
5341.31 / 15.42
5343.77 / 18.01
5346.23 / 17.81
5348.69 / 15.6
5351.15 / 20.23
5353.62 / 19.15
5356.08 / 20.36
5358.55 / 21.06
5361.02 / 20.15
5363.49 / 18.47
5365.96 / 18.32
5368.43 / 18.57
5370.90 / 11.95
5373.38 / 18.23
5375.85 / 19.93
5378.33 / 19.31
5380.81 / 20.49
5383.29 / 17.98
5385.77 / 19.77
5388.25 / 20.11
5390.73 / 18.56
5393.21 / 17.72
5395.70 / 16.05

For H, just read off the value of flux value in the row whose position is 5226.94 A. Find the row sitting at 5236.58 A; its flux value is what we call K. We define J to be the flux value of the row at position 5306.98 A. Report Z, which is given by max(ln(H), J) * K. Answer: 352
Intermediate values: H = 11.87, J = 19.65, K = 17.9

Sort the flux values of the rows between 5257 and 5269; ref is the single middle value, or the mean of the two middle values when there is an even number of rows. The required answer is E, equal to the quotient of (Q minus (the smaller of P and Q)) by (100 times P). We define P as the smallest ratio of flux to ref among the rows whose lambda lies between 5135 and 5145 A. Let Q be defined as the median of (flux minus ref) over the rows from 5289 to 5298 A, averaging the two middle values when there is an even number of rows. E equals 0.054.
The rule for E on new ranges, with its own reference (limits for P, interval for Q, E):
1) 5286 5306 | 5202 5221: 0.000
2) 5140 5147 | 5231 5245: 0.052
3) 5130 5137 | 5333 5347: 0.040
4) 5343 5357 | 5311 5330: 0.038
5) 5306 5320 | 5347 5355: 0.030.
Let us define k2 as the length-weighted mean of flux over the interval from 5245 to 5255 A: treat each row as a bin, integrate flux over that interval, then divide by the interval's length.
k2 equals 16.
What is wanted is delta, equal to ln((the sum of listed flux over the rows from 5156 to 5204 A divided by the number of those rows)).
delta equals 2.40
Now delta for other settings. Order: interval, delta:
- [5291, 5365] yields 2.89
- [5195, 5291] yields 2.73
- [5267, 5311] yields 2.83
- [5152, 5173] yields 2.37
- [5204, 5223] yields 2.59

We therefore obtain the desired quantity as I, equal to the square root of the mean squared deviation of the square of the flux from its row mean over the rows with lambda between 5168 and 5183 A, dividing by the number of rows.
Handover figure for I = 24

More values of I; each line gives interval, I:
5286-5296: 32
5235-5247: 30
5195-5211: 70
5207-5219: 94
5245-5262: 43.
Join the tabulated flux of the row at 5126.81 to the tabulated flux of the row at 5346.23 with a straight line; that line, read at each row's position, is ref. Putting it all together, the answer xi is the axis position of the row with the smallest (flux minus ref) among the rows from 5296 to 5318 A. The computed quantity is 5297.21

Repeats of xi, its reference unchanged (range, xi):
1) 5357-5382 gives 5370.90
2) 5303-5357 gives 5329.02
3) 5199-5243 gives 5207.72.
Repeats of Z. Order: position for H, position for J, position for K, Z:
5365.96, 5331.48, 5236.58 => 325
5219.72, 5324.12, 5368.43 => 264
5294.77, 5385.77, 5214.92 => 295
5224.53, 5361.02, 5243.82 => 393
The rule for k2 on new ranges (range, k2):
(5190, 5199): 13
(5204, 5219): 12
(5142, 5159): 12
